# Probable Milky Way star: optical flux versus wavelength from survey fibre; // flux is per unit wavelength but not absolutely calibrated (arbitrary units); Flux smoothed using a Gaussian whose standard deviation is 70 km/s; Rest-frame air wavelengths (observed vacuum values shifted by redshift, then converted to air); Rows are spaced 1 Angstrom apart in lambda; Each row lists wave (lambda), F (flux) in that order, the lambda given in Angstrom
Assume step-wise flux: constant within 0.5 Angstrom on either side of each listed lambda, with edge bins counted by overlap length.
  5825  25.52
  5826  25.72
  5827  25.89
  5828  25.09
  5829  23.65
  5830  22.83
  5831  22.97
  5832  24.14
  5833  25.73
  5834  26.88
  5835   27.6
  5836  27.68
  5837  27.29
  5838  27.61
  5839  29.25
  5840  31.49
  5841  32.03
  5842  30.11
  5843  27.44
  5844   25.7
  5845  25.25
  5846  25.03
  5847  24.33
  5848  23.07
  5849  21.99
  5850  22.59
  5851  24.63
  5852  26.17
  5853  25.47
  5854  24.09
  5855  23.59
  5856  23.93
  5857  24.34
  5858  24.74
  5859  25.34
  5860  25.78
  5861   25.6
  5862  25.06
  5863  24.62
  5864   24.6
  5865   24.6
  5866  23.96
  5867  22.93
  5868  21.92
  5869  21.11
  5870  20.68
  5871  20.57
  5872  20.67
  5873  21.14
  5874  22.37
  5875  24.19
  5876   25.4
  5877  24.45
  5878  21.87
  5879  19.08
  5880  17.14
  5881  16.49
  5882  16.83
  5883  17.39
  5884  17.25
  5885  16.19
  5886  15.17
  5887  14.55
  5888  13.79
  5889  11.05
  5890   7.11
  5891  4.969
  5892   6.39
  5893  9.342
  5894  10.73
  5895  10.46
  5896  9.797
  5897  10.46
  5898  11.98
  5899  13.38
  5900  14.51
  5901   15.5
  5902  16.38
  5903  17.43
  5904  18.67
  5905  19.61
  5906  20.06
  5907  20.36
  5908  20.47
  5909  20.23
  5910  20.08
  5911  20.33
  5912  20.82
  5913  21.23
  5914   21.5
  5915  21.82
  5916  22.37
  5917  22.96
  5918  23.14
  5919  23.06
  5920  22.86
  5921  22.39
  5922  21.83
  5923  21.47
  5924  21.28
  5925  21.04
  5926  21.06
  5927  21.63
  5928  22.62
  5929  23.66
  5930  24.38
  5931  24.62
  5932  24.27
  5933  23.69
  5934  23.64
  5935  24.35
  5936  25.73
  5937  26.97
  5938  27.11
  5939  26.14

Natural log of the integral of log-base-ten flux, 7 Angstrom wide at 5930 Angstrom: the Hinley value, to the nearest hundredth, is 2.26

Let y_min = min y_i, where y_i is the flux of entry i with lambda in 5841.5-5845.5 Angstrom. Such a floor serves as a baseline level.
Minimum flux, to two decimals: 25.25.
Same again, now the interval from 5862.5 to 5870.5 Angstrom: 20.68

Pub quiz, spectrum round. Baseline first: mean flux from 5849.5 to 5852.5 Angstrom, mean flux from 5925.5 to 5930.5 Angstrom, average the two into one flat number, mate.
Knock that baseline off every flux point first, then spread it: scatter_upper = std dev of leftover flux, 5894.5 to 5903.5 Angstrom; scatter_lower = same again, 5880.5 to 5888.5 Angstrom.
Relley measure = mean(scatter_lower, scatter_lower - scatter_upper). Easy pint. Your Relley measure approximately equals -0.1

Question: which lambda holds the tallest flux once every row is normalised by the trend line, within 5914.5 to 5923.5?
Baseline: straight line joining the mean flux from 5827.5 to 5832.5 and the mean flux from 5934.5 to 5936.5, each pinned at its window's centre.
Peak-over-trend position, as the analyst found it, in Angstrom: 5918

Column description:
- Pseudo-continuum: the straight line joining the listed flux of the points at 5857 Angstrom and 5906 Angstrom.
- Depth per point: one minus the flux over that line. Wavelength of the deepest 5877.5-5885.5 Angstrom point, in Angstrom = 5885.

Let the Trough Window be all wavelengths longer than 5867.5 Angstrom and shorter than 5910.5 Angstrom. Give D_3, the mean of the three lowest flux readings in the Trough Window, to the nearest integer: 6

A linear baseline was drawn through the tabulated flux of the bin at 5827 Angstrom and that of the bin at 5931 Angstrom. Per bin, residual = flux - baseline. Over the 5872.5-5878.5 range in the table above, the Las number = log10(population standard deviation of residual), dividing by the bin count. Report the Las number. 0.2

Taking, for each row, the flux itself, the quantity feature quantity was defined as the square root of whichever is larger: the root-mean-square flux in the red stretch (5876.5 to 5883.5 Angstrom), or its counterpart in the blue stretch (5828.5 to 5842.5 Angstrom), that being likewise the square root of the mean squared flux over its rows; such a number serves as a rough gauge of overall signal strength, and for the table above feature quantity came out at 5.2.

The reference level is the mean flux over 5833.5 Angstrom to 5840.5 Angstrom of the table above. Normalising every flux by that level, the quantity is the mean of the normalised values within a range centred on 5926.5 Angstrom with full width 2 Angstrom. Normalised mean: 0.76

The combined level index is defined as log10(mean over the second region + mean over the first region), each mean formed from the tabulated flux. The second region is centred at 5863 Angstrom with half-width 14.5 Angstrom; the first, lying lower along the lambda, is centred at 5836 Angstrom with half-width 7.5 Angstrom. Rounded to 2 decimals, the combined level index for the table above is 1.71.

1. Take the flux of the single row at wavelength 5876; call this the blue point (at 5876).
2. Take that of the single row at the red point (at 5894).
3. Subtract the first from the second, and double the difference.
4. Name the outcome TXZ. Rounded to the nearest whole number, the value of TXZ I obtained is -29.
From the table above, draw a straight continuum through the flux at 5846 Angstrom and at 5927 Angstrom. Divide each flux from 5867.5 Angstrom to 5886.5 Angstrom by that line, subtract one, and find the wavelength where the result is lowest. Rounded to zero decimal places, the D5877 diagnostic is 5886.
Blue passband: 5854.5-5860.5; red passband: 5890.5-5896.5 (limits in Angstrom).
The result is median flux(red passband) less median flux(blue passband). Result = -15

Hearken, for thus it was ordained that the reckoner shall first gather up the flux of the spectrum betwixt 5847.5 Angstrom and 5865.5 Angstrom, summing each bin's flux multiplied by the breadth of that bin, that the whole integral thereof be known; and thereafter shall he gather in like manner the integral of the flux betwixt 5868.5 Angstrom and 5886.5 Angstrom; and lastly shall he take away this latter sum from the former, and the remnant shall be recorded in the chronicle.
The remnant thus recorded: 82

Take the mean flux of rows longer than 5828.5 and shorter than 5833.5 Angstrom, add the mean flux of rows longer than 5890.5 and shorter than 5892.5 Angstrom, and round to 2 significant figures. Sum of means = 30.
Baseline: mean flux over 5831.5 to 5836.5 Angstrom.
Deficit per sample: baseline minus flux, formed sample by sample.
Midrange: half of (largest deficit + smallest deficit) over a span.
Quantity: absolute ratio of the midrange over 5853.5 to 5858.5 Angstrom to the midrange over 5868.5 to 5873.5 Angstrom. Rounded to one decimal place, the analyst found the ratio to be 0.4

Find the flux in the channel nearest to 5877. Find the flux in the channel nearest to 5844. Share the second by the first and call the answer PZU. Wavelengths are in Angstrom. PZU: 1.05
